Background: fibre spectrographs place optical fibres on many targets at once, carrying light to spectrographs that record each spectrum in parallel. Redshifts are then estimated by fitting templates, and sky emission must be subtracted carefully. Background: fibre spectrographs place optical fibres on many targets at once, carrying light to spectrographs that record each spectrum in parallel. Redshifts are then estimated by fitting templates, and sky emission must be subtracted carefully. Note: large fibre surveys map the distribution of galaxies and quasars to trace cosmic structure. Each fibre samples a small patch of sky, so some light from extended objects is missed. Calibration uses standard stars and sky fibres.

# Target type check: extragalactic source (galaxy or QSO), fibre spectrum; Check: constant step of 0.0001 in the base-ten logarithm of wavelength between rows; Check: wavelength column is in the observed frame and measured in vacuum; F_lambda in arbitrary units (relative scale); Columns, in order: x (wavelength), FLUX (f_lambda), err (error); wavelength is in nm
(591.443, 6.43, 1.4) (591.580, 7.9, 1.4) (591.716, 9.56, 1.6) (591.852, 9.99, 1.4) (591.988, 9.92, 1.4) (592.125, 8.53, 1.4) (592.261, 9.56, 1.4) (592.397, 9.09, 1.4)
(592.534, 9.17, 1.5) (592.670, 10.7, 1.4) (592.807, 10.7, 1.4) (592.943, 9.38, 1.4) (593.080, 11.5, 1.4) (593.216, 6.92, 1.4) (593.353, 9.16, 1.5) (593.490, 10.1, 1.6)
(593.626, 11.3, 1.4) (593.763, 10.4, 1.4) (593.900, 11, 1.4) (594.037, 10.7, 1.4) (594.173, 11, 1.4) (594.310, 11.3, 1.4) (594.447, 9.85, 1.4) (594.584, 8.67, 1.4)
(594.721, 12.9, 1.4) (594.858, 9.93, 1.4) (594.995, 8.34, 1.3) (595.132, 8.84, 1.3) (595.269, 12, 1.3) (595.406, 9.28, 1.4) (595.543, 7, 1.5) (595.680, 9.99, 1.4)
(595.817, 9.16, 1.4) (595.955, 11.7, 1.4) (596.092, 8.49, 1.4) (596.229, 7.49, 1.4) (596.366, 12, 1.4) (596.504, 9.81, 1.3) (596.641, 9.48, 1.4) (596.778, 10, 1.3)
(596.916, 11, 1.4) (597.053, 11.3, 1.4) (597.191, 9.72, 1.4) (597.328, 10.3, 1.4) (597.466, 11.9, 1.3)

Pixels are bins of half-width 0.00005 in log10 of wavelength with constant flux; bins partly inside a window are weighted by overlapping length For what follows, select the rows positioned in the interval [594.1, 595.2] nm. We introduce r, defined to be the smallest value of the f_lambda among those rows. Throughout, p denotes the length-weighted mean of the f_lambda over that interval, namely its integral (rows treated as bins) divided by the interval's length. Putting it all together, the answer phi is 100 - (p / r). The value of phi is 98.8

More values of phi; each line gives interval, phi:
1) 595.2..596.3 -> 98.7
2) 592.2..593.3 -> 98.6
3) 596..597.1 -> 98.7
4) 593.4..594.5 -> 98.9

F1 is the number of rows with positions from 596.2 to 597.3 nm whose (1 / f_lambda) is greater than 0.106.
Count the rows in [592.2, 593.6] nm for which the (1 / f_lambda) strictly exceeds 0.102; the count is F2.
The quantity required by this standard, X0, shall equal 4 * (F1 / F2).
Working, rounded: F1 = 1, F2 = 6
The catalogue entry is 1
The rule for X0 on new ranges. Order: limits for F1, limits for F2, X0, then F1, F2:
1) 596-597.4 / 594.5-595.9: 1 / 2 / 6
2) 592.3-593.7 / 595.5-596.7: 4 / 5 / 5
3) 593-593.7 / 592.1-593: 2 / 2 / 5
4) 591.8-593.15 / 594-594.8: 16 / 4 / 1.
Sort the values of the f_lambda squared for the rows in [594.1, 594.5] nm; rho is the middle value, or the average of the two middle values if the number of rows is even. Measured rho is 121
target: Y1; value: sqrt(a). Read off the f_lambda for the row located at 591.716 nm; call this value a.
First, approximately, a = 9.56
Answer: 3.09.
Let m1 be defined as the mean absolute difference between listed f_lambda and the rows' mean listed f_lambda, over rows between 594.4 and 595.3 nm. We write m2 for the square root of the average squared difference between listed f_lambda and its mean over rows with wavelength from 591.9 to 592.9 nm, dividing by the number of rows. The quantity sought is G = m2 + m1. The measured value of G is 2.1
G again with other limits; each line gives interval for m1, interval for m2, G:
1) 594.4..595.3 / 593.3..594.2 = 2.0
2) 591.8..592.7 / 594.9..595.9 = 2.0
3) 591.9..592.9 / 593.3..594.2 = 1.3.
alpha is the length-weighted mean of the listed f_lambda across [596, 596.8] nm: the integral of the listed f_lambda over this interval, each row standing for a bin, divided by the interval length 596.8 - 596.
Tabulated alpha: 9.6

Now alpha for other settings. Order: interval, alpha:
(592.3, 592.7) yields 9.6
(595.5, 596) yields 9.5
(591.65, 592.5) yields 9.4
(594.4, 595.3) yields 10.0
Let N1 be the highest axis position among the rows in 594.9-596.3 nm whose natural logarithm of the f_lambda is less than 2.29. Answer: 596.229 nm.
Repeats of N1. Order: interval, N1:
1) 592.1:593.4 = 593.353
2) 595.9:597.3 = 597.191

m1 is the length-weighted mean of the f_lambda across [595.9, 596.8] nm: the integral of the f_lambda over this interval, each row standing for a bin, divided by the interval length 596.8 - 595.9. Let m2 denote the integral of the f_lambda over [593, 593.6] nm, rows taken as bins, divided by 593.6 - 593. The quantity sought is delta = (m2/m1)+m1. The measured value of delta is 10.8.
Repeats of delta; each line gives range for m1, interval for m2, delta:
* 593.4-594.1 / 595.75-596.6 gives 11.6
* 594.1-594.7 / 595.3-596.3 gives 11.3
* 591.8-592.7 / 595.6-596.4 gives 10.5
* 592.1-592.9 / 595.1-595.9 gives 10.7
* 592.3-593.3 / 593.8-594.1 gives 10.7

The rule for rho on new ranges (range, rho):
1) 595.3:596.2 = 85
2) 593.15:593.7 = 93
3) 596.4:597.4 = 100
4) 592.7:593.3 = 101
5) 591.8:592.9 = 95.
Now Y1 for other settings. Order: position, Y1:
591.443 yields 2.54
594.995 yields 2.89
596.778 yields 3.16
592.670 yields 3.27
